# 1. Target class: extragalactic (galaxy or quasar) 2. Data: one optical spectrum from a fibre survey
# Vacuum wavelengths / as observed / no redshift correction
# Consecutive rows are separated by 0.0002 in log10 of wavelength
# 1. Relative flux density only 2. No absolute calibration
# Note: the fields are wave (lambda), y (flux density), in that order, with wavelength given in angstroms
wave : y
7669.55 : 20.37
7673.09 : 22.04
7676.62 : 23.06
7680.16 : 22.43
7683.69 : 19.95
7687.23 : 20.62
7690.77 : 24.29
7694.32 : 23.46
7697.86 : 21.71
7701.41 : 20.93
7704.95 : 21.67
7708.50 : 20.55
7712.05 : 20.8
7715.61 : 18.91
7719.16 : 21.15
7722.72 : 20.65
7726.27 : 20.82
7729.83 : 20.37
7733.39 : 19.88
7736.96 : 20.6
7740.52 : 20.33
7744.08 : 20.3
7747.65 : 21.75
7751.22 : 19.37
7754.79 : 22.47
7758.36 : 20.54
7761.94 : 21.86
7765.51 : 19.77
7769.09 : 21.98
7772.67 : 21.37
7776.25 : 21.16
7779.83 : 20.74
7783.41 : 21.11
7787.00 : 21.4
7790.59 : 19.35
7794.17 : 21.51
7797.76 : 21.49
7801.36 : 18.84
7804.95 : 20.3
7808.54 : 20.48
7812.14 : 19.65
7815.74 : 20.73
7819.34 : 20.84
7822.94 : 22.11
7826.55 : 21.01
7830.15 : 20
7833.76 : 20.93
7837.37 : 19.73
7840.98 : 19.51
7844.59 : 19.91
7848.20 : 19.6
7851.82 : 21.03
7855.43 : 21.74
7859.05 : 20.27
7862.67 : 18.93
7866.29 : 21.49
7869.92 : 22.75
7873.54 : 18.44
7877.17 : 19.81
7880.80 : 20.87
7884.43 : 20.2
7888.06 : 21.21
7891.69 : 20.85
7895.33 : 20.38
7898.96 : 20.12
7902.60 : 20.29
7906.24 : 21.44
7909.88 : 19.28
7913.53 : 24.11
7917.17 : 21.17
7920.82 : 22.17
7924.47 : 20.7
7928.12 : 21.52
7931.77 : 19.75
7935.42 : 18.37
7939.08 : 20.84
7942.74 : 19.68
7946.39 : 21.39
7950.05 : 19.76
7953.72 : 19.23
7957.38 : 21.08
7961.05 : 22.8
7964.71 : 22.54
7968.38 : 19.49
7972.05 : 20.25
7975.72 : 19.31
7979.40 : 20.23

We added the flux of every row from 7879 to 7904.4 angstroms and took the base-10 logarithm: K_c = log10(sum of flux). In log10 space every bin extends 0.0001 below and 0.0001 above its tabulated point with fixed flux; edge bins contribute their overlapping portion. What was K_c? 2.158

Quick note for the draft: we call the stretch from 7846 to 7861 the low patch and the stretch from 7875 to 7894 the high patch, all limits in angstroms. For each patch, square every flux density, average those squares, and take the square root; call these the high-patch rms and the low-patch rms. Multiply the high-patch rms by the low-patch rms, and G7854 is 426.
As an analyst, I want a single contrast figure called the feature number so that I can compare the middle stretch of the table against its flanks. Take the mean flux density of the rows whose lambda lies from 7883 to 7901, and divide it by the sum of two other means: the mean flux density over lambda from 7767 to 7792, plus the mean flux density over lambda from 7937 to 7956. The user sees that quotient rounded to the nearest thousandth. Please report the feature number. 0.499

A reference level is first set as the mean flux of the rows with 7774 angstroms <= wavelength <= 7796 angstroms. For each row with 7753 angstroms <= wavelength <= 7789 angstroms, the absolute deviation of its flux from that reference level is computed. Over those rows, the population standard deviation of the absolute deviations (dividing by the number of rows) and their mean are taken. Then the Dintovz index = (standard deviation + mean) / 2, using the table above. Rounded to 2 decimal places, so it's 0.57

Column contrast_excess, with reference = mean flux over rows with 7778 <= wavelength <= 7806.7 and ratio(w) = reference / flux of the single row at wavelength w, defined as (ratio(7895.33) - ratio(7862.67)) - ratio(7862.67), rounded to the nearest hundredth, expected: -1.17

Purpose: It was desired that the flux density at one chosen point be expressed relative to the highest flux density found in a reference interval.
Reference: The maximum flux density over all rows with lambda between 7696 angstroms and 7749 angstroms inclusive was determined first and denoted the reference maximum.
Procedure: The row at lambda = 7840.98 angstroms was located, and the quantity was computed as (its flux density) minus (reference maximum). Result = -2.2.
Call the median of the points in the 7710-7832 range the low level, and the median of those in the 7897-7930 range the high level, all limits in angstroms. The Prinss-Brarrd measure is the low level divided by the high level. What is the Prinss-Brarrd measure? 0.979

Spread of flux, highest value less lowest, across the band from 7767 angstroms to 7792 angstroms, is 2.6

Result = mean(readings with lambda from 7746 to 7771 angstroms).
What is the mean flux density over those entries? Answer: 21.1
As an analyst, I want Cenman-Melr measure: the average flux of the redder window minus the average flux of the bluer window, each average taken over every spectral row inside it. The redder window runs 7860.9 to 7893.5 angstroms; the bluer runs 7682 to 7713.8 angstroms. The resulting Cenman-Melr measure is -1.0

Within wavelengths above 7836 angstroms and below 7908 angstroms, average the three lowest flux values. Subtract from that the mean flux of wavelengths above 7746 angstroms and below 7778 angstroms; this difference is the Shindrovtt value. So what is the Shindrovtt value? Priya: -2.18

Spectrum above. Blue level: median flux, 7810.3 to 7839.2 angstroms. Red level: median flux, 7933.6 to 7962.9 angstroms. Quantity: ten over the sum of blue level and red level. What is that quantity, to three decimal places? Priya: 0.243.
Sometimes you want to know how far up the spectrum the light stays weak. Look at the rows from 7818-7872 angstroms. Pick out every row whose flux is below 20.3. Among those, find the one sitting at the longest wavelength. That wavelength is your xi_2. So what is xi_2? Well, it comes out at 7862.67 angstroms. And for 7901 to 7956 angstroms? 7953.72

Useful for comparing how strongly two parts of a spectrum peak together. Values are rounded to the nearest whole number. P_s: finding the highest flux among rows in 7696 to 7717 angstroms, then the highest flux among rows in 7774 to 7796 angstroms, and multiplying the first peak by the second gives 467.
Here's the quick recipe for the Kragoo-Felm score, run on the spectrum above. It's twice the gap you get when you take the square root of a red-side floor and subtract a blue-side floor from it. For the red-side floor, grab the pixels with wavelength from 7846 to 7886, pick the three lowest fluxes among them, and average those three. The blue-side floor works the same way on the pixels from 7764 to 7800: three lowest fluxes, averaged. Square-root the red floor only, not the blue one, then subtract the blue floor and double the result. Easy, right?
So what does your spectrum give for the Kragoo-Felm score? -31.2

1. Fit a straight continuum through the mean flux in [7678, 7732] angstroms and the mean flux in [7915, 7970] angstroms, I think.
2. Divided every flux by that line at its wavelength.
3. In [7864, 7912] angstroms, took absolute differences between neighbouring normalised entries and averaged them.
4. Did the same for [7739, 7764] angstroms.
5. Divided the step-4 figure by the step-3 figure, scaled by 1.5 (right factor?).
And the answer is 2.1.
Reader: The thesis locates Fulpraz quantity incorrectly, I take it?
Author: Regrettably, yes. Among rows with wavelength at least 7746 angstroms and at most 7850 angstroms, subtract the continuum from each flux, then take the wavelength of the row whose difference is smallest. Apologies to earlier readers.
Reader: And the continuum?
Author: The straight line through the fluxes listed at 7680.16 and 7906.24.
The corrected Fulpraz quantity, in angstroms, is 7801.36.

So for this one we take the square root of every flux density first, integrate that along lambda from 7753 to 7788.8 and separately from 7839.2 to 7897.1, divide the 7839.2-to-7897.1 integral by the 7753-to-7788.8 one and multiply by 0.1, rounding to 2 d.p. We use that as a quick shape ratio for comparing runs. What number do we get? 0.16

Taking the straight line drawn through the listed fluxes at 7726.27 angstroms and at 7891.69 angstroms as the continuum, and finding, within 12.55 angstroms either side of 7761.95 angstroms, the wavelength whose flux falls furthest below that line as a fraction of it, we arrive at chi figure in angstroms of 7751.22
